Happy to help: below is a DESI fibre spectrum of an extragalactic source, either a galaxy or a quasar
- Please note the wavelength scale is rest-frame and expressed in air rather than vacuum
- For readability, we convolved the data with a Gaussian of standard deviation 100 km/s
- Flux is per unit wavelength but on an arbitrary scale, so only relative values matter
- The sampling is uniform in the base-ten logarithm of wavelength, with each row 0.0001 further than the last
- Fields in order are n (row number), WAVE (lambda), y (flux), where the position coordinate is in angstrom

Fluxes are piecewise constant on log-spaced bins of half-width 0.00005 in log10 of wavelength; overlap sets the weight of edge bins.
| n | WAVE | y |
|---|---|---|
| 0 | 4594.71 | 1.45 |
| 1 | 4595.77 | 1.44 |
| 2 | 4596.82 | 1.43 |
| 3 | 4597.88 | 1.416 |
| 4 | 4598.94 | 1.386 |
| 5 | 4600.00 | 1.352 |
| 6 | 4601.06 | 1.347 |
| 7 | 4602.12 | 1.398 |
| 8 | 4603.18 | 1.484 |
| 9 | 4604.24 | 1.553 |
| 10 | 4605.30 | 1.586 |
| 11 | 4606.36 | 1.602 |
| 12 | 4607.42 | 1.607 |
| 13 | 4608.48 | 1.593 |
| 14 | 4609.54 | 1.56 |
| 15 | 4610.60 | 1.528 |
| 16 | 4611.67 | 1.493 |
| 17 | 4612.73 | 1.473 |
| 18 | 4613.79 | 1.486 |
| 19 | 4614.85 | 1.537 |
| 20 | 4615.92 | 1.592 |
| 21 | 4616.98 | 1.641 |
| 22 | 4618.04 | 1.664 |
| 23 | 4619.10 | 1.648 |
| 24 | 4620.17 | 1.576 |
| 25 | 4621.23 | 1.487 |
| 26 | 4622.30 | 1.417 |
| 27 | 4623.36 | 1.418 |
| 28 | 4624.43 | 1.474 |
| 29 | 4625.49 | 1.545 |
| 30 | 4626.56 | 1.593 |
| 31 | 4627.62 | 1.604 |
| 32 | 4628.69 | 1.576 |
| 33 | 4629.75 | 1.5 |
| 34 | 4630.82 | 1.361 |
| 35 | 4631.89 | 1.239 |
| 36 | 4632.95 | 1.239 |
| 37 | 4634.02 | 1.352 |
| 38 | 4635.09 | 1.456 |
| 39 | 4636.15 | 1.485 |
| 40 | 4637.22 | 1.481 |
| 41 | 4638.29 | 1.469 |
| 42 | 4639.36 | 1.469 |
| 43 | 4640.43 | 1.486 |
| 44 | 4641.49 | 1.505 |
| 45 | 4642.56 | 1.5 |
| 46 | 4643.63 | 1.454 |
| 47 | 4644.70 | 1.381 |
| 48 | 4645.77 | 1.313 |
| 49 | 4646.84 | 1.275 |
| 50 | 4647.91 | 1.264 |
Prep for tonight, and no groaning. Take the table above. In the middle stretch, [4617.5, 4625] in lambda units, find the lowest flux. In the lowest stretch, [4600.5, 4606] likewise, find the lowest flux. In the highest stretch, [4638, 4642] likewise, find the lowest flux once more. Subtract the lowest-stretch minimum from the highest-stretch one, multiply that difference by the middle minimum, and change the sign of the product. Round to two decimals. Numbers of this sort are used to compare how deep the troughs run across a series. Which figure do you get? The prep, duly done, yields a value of -0.17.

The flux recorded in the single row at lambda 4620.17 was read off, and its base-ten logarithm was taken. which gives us 0.20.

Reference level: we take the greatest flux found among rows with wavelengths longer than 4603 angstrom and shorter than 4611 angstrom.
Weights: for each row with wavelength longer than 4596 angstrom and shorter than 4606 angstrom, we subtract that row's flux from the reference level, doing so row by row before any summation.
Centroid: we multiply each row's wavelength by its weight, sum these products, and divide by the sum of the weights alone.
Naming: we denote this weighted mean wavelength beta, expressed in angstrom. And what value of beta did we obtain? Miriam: 4600.2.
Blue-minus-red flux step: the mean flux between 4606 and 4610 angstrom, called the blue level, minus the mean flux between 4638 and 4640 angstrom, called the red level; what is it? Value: 0.12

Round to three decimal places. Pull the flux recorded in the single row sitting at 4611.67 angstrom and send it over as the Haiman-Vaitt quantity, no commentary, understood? 1.493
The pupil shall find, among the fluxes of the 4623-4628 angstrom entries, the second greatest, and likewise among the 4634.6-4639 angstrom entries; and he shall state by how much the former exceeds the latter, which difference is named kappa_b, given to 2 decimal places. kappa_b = 0.11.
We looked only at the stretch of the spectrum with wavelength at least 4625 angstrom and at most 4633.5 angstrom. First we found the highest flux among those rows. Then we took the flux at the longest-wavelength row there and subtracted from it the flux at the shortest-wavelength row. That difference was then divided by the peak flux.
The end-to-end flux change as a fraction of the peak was -0.19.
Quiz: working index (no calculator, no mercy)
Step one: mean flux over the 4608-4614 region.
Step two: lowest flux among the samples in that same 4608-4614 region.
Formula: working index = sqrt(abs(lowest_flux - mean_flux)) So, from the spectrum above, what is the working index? 0.22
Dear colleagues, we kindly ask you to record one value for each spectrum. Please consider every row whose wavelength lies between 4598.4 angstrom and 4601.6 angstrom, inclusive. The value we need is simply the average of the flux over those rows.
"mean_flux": 1.36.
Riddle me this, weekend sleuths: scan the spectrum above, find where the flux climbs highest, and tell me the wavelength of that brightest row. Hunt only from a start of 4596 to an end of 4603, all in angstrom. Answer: 4596.82 angstrom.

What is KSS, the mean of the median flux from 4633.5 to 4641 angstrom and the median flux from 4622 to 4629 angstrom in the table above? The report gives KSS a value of 1.507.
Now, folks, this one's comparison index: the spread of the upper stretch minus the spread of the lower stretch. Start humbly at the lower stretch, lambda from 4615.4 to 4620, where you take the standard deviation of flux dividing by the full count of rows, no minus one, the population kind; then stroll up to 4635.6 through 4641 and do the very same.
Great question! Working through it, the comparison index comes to -0.02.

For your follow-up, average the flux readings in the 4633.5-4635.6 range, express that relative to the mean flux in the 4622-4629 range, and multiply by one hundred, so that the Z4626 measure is 92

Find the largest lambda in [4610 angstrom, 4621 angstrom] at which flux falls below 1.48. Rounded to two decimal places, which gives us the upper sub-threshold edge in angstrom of 4612.73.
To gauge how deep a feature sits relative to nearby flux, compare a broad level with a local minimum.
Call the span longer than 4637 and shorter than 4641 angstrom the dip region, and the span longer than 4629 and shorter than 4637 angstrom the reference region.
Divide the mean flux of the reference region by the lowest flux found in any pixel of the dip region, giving 0.94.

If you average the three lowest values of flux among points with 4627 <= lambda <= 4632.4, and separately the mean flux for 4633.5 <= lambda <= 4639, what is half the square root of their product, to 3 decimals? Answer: 0.704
